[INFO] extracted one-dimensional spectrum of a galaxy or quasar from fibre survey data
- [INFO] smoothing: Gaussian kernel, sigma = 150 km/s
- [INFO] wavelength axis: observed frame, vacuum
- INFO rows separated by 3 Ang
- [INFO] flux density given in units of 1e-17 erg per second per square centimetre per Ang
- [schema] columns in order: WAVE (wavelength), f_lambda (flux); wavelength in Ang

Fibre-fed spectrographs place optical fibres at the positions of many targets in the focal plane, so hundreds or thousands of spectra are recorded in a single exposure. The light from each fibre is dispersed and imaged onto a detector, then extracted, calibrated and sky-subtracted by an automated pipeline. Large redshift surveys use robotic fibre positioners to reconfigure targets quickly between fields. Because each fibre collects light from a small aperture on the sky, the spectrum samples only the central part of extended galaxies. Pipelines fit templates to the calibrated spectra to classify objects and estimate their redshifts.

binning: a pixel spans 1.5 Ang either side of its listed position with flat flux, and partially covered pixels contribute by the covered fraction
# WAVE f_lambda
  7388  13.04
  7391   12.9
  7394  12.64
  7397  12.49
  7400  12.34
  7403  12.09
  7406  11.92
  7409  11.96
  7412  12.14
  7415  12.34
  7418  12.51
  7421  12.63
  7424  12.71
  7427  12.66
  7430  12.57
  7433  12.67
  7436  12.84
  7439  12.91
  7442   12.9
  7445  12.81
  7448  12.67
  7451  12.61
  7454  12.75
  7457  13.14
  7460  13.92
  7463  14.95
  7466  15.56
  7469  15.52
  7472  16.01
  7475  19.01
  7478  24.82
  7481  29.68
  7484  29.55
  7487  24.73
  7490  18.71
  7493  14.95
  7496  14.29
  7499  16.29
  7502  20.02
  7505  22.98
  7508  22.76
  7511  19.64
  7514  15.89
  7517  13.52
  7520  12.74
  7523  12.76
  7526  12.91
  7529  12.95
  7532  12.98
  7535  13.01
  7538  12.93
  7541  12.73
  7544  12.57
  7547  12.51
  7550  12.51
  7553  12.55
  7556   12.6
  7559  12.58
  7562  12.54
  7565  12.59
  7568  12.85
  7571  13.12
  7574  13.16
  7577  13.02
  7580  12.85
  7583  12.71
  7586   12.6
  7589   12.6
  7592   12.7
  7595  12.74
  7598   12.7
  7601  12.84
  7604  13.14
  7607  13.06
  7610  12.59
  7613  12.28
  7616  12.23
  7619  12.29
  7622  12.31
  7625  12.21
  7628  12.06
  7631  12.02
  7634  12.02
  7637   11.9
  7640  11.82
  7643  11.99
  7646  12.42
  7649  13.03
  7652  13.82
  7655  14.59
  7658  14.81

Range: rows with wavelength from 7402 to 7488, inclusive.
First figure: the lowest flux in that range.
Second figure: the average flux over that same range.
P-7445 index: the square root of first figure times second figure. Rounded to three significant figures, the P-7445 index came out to 13.5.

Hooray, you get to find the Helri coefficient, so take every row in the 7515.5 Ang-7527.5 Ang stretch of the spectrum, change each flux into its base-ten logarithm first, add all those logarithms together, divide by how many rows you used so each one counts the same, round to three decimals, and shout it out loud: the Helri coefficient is 1.113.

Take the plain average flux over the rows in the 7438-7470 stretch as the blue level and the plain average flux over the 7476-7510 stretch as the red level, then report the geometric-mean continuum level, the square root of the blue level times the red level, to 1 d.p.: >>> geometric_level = 17.2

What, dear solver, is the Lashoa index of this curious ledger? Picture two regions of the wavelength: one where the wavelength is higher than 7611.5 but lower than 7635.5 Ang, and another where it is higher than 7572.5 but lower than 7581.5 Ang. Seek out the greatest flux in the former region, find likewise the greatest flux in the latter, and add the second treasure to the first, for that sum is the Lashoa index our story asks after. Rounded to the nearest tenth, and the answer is 25.5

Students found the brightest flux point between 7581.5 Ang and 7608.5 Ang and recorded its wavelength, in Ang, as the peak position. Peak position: 7604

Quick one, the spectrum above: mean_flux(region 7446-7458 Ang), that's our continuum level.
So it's 12.8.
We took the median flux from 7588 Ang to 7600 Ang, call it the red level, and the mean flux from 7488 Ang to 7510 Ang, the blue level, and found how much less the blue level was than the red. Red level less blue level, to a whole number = -6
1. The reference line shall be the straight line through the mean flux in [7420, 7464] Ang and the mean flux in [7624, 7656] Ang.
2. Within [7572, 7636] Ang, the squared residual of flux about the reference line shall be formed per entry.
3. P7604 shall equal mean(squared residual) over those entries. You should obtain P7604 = 0.1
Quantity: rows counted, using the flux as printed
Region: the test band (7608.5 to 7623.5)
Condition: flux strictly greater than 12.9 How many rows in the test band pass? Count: 0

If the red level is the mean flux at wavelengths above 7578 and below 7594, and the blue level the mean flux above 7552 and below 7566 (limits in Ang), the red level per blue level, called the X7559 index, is 1.01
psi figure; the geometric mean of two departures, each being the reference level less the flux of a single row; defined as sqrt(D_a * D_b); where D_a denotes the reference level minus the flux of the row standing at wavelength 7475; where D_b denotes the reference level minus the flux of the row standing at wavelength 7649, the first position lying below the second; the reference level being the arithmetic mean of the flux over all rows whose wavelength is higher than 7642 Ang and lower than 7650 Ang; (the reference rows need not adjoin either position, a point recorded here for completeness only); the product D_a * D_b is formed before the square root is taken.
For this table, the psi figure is 1.9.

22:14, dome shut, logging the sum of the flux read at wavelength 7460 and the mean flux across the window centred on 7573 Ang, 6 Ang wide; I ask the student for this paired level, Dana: 27.1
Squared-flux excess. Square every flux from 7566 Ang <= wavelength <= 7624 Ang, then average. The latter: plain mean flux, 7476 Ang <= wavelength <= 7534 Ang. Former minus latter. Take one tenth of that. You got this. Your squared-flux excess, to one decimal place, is 14.3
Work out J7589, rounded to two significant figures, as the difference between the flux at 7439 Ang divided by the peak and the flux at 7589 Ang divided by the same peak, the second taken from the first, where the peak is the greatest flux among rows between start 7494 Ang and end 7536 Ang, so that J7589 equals 0.013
